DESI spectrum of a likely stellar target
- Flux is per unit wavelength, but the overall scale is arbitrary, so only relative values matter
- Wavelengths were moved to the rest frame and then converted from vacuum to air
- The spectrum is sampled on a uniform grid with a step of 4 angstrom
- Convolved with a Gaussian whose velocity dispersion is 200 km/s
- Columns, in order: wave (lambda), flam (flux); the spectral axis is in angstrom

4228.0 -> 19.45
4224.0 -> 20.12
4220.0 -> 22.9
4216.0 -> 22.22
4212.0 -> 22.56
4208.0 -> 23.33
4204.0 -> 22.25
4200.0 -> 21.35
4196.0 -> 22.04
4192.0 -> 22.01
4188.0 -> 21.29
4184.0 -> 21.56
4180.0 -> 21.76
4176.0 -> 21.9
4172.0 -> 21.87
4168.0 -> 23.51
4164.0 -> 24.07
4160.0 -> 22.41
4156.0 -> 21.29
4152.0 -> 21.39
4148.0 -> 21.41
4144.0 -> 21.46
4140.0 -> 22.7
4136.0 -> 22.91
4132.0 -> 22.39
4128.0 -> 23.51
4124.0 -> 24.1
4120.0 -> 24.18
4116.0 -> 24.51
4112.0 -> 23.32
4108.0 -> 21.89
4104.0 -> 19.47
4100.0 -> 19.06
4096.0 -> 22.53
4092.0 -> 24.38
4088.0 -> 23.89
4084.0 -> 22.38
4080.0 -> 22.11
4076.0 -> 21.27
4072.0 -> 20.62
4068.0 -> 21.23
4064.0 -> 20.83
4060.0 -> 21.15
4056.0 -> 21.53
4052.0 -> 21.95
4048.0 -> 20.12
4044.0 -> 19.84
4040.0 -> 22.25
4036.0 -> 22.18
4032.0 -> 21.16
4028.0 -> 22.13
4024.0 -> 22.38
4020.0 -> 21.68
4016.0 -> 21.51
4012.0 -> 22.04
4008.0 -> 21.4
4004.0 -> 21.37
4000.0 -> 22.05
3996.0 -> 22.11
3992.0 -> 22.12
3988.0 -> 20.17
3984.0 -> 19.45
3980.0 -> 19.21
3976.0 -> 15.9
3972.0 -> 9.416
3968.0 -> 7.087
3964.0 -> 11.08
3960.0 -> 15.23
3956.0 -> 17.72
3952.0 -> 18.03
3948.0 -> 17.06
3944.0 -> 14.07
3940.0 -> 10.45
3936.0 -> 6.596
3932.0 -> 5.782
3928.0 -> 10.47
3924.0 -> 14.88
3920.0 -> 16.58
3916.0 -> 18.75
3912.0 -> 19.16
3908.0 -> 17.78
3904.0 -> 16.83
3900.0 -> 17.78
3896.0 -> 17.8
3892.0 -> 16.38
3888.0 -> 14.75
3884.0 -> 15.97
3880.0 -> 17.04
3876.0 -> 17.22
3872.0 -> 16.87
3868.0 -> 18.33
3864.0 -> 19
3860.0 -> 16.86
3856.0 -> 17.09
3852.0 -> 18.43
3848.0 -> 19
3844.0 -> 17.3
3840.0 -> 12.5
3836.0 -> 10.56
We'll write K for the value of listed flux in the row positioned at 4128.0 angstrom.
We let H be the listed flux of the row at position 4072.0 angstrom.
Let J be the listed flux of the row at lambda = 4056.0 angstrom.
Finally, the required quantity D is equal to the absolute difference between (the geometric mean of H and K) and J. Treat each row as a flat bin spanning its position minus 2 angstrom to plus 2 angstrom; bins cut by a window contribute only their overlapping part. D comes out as 0.5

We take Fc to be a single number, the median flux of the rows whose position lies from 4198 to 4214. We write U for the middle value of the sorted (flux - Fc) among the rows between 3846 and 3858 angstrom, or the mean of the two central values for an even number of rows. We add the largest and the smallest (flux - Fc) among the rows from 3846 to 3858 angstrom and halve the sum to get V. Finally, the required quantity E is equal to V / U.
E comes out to 1.1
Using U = -4.0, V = -4.4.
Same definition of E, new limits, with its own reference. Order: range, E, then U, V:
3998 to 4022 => 0.9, -0.8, -0.7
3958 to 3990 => 1.3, -6.8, -8.8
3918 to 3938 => 0.9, -11.9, -11.2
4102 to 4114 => 2.0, -0.5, -1.0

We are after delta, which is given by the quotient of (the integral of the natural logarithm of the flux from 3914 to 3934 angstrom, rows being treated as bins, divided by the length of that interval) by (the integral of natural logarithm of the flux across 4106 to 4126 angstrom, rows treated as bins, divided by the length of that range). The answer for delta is 0.79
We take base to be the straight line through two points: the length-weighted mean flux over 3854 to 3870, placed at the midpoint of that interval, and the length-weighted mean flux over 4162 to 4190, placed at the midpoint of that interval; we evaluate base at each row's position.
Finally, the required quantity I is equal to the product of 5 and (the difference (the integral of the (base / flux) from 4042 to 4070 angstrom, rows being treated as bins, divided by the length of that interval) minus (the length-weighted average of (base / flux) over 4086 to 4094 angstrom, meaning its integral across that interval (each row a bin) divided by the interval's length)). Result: 0.6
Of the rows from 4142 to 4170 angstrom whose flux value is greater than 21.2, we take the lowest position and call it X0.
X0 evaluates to 4144.0 angstrom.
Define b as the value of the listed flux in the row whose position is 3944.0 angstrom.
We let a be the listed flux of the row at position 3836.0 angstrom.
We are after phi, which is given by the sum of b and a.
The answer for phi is 25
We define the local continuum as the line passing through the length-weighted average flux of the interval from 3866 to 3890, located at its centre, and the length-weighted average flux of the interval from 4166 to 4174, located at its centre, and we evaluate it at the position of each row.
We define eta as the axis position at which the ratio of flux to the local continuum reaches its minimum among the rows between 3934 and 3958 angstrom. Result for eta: 3936.0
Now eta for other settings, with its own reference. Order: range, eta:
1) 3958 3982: 3968.0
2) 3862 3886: 3884.0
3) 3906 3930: 3928.0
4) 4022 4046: 4044.0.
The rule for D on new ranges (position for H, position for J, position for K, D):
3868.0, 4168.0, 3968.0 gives 12.1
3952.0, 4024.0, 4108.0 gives 2.5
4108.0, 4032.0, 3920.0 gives 2.1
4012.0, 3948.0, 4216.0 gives 5.1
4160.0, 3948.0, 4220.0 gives 5.6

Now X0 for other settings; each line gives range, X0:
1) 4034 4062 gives 4036.0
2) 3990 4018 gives 3992.0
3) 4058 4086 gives 4068.0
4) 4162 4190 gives 4164.0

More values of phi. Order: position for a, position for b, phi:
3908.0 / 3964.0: 29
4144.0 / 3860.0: 38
